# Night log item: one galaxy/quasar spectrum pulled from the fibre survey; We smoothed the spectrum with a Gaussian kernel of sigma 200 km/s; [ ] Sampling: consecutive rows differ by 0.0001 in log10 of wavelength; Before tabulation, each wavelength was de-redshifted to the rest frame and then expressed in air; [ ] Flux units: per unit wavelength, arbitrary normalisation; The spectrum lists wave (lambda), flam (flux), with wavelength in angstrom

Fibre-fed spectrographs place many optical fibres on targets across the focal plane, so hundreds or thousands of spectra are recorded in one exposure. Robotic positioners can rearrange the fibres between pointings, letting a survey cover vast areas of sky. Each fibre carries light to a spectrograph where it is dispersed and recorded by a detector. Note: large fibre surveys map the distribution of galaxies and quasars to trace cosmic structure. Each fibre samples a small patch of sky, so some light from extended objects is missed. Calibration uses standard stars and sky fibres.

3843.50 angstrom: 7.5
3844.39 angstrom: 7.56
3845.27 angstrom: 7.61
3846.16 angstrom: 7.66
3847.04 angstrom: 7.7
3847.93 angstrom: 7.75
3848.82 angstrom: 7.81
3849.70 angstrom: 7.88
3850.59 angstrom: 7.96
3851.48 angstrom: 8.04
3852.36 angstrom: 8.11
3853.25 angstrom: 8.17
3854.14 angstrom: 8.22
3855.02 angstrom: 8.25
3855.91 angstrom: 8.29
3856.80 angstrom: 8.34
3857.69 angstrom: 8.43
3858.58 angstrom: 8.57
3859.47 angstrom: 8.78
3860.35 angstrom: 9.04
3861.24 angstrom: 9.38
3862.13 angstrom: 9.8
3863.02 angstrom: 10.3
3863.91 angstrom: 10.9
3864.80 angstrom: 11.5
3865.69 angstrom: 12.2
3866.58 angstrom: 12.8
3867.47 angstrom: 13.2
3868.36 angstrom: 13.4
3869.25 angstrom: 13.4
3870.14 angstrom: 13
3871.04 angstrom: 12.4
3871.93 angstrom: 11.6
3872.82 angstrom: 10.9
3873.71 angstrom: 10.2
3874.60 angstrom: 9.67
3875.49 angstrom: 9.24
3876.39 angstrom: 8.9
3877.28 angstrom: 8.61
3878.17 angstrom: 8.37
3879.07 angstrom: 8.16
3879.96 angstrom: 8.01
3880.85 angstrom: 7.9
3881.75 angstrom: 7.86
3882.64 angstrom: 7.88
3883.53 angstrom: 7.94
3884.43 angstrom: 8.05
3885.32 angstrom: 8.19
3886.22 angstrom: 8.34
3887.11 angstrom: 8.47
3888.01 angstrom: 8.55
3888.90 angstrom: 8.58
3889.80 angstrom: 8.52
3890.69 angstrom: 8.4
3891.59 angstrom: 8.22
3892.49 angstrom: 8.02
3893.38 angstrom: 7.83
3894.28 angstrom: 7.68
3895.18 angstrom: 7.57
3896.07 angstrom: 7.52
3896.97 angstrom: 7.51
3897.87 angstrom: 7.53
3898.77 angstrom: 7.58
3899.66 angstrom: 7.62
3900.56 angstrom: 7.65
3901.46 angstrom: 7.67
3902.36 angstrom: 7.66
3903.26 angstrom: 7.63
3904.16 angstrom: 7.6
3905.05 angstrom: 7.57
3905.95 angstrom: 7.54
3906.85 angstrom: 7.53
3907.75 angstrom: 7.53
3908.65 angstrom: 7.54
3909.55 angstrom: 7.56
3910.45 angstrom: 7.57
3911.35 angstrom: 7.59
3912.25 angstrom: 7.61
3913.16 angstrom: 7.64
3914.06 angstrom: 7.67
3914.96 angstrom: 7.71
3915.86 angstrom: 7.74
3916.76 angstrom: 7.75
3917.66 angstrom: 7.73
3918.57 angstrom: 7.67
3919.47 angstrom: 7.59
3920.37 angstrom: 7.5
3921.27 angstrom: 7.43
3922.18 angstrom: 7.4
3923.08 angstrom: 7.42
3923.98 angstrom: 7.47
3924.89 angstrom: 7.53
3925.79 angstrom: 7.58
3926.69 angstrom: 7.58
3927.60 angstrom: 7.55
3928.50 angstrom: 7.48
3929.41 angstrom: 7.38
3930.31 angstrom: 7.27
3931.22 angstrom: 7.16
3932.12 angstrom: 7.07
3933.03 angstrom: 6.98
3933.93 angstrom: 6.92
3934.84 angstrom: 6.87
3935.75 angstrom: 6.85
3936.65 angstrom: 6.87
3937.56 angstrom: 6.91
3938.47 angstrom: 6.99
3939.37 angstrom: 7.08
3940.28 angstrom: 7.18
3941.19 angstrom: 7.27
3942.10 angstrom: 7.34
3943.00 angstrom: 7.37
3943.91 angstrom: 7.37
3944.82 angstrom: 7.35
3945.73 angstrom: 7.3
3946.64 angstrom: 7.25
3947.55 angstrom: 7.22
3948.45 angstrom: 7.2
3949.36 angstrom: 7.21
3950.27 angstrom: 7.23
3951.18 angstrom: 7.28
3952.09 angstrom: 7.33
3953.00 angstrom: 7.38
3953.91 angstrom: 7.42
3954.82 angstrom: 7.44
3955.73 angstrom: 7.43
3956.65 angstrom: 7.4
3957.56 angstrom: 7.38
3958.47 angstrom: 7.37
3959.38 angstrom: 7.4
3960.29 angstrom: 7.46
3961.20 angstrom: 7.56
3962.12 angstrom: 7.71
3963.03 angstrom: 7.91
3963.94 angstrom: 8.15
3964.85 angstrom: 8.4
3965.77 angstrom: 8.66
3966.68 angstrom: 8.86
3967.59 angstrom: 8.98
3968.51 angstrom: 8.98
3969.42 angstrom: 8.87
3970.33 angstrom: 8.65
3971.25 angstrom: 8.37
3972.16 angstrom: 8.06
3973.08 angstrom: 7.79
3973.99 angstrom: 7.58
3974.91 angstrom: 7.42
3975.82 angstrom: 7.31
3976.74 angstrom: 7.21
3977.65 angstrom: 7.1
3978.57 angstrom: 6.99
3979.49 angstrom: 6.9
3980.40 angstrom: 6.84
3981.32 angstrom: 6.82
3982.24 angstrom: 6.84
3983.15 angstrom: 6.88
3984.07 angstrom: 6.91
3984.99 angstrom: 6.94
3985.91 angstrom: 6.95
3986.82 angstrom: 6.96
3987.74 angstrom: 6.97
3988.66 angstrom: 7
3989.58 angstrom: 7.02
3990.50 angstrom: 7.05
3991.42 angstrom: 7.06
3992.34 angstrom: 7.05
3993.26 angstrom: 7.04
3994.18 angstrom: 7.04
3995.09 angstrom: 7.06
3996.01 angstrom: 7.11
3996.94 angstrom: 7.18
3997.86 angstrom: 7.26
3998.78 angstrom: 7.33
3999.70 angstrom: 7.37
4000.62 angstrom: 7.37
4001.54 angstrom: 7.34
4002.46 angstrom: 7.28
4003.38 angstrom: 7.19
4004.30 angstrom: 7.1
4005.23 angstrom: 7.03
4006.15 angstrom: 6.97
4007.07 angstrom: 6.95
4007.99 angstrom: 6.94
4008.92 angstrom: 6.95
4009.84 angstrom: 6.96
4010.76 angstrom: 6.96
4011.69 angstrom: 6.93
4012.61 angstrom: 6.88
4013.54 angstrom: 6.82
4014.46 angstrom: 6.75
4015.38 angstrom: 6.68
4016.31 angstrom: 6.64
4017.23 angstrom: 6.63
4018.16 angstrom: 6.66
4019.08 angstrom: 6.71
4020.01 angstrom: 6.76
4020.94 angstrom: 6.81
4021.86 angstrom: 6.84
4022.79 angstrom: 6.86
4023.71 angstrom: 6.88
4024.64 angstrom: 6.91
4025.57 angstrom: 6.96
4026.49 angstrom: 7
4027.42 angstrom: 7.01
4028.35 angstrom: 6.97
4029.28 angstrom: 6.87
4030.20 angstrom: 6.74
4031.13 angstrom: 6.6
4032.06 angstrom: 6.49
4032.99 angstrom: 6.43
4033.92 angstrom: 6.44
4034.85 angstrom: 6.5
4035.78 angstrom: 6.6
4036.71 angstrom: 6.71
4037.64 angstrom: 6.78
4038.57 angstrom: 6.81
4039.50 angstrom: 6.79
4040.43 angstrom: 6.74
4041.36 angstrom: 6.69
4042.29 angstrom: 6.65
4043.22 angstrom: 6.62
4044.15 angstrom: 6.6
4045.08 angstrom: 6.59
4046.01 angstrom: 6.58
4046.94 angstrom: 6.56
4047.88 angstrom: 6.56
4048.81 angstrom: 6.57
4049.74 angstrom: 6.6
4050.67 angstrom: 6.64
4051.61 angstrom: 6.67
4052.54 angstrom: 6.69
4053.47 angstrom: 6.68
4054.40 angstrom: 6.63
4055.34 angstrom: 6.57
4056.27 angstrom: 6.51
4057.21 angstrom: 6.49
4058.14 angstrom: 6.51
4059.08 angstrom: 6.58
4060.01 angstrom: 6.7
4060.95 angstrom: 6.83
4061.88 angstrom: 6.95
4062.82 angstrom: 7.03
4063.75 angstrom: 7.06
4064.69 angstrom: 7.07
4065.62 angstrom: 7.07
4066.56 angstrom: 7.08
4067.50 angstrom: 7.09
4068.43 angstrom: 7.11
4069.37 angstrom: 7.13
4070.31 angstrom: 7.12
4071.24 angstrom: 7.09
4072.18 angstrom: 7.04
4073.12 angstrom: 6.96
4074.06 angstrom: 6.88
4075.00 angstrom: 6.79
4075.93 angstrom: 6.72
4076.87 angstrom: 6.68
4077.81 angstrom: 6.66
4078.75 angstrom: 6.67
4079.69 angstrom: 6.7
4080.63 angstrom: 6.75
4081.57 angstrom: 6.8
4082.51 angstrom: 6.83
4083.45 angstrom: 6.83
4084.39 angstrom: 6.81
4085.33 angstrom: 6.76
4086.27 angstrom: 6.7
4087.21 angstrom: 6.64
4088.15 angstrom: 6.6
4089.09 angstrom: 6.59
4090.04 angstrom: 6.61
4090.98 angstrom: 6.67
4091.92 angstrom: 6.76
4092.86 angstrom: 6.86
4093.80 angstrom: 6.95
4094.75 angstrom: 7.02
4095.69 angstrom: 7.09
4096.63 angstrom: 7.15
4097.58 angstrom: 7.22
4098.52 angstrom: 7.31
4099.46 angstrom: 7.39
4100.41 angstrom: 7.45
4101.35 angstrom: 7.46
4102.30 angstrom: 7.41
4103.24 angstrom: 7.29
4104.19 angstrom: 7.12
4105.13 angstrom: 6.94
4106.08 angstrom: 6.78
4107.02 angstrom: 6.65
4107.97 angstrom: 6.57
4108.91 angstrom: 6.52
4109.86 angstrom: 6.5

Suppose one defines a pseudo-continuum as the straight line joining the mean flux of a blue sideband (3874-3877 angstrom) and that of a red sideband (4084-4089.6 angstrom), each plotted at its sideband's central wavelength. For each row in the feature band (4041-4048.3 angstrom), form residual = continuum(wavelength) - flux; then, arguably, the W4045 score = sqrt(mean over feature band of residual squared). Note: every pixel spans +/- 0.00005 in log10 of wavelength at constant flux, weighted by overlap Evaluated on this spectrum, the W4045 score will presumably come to 0.59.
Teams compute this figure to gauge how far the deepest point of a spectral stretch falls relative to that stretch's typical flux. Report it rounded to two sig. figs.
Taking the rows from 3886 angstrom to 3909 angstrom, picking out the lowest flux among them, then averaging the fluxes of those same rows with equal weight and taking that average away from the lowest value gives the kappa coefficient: -0.33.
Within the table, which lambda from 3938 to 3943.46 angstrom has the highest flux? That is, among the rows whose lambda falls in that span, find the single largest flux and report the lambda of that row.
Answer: 3943.00 angstrom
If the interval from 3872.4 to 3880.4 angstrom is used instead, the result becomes 3872.82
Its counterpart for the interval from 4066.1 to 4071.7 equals 4069.37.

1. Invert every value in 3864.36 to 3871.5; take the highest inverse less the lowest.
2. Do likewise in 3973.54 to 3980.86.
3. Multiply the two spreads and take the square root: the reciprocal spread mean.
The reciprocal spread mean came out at 0.013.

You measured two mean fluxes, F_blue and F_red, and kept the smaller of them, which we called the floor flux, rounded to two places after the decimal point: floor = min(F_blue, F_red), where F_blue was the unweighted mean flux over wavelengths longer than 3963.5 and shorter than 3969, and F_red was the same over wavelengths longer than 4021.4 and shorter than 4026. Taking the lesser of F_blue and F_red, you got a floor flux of 6.89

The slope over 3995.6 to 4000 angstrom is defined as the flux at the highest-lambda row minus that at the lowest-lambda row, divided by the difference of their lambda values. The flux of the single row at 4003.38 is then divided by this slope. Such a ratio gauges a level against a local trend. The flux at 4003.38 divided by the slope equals 102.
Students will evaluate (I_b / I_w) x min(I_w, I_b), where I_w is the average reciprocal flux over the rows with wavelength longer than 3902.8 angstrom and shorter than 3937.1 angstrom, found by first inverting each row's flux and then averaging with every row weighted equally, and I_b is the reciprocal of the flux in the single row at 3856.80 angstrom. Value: 0.107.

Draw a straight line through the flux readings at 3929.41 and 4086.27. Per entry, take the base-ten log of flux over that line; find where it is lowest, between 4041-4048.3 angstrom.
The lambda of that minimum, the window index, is 4046.94 angstrom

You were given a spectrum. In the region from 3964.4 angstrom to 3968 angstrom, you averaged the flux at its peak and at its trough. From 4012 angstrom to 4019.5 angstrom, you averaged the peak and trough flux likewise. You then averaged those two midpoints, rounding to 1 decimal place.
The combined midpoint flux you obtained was 7.7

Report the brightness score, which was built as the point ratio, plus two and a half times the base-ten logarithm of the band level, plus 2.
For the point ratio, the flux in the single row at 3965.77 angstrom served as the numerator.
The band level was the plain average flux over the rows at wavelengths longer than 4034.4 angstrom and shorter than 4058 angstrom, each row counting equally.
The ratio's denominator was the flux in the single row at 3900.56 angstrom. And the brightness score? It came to 5.19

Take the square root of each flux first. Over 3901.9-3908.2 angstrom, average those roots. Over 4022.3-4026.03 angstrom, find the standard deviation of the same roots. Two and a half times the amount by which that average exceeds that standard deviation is 6.9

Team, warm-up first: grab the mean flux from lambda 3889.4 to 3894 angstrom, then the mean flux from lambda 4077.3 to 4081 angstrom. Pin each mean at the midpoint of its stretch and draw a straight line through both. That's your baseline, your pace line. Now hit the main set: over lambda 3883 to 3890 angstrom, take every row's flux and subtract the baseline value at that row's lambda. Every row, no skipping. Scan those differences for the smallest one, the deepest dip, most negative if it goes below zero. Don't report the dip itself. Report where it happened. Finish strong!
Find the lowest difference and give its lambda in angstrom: 3883.53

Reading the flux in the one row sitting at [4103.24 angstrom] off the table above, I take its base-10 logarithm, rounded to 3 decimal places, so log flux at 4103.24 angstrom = 0.863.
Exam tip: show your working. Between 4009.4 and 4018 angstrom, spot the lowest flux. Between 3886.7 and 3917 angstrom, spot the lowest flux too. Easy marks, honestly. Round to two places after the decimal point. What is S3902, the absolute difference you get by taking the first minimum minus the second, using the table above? 0.88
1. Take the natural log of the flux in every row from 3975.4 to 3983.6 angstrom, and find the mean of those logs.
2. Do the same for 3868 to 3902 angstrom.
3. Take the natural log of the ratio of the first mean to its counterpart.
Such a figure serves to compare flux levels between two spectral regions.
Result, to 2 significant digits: -0.11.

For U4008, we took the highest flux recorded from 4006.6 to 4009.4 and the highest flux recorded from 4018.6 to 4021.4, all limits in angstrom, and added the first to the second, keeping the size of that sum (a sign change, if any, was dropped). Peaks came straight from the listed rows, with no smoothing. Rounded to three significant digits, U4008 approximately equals 13.8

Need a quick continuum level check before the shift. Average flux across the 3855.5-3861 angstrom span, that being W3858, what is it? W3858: 8.6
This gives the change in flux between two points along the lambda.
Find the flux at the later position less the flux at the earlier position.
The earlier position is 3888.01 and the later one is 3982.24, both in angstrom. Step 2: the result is -1.7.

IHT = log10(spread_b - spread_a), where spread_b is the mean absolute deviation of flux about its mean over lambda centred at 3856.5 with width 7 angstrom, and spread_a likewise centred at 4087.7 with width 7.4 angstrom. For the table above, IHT -1.0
